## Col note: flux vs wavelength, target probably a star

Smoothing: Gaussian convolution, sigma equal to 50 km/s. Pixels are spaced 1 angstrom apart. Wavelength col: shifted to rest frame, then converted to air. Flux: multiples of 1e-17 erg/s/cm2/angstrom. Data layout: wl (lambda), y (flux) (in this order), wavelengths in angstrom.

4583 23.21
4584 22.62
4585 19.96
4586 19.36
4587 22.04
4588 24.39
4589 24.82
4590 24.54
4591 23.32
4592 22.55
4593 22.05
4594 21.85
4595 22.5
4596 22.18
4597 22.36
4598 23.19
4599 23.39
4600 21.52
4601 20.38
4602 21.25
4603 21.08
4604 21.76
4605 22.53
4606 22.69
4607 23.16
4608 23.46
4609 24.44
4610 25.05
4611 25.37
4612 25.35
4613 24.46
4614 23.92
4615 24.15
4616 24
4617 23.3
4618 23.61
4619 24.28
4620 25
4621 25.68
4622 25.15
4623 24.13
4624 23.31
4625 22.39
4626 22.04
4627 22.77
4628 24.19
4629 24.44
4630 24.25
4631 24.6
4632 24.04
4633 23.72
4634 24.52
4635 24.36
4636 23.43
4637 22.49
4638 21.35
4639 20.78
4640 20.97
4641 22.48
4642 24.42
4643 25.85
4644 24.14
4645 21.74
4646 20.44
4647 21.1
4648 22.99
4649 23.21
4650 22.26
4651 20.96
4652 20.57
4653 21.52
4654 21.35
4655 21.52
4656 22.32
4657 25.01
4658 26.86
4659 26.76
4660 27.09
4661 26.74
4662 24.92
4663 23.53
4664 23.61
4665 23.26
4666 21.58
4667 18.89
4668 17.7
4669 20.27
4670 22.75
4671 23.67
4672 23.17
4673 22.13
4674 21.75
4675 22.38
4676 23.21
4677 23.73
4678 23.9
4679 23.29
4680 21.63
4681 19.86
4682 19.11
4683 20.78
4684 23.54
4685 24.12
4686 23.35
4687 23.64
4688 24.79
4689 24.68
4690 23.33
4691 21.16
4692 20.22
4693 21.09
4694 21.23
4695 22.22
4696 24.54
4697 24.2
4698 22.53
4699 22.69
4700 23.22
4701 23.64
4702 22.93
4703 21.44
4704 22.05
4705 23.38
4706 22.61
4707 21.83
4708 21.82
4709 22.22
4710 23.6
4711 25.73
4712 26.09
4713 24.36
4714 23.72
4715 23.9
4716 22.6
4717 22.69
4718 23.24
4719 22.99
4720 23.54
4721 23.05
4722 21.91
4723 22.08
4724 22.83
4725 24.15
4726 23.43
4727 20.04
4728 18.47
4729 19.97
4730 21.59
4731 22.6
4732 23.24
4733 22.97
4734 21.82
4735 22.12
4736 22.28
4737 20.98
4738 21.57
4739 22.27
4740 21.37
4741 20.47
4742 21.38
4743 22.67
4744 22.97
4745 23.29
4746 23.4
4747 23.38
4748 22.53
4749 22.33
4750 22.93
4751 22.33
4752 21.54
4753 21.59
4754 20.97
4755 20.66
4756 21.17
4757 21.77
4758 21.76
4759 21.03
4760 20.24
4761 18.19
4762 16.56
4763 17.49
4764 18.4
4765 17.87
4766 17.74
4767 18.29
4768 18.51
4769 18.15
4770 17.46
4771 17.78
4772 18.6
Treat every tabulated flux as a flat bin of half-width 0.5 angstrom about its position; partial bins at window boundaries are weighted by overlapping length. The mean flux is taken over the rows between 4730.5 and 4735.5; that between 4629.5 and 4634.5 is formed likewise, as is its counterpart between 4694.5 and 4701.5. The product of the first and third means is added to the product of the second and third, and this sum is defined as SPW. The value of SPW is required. 1089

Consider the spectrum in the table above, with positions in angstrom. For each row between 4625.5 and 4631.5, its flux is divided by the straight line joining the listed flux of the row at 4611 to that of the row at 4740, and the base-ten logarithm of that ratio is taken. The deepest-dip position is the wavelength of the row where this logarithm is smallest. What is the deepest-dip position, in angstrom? 4626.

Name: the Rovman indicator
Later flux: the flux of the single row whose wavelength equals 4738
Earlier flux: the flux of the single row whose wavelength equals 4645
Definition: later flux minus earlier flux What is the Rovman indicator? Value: 0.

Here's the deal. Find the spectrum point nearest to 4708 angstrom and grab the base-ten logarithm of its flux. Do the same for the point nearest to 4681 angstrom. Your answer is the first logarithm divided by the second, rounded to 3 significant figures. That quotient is 1.03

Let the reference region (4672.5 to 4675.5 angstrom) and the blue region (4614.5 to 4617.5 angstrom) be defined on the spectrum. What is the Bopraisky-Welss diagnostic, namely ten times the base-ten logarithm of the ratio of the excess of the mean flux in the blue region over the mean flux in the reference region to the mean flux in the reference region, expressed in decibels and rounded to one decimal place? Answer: -11.1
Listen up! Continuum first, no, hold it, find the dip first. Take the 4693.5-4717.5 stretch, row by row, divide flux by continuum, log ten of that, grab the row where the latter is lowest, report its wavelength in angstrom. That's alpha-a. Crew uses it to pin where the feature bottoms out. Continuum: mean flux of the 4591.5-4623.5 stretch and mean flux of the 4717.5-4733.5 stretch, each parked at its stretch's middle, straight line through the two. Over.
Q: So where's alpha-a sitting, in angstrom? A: 4694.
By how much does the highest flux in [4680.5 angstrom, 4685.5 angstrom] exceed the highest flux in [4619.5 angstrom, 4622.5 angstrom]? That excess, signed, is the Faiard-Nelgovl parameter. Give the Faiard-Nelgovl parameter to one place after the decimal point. -1.6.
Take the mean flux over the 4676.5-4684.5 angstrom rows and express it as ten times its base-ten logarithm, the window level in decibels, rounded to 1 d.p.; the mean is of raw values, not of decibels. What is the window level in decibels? 13.4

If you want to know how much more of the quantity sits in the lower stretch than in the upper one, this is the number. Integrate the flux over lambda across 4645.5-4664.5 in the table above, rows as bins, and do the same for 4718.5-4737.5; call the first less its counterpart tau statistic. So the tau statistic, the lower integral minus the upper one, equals 23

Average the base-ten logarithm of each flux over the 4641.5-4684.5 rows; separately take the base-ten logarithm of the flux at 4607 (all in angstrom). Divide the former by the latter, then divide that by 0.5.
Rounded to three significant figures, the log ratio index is 1.98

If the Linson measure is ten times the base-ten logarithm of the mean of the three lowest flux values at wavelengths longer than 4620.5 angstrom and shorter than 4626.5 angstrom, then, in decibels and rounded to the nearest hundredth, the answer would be 13.54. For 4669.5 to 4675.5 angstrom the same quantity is 13.44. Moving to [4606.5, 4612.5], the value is 13.75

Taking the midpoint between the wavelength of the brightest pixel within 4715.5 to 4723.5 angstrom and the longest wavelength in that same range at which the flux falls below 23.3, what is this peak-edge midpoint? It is 4721.5 angstrom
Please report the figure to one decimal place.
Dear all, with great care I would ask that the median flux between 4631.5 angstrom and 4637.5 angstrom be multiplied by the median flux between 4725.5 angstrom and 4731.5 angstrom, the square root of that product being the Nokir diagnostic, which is 22.3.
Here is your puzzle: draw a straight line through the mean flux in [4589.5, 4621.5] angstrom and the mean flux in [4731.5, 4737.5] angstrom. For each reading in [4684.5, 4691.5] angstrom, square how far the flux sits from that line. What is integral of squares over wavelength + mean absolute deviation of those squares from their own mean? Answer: 17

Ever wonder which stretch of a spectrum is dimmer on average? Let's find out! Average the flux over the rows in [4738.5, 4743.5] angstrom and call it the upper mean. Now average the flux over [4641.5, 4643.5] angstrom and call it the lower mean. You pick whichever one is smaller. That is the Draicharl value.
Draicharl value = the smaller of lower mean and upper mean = 21.6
